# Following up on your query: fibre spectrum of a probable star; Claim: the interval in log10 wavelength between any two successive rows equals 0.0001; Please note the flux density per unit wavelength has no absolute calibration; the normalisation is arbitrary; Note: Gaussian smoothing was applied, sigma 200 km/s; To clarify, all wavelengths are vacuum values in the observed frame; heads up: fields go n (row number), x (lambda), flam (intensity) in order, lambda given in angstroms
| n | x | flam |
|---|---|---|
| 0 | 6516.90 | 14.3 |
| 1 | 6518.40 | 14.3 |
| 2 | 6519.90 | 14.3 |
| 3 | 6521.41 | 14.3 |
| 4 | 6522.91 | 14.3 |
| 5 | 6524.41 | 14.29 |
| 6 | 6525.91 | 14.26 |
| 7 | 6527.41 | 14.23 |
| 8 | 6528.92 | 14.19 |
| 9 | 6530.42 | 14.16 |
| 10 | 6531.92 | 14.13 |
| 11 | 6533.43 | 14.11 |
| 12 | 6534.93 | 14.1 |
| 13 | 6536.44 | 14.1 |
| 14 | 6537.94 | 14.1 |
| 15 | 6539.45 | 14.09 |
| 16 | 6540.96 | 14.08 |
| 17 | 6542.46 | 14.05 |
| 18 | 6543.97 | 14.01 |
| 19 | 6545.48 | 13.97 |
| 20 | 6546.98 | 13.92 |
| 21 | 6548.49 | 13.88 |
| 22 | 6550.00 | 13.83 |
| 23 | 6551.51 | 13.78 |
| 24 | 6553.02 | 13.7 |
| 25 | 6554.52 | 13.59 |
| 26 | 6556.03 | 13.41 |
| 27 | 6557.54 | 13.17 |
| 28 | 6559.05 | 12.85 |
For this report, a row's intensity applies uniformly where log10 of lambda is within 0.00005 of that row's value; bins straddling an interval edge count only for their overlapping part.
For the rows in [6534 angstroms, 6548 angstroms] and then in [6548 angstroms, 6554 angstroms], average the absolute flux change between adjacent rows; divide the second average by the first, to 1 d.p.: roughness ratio 2.7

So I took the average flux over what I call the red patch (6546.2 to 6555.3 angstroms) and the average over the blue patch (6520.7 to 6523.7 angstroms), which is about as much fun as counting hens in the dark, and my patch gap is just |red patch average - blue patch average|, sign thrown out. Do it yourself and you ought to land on 0.52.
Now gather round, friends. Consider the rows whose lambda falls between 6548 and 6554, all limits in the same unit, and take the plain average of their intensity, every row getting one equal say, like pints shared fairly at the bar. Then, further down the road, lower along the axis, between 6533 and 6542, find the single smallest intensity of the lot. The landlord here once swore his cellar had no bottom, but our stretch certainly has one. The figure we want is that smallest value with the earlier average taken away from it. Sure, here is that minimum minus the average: 0.28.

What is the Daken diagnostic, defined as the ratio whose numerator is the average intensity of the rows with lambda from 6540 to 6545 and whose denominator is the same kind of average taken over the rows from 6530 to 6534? 0.99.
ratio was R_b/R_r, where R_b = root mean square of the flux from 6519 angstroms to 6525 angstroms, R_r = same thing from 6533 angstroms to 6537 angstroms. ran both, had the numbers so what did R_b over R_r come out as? 1.01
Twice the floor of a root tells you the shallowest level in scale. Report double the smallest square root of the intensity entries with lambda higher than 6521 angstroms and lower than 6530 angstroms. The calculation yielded 7.53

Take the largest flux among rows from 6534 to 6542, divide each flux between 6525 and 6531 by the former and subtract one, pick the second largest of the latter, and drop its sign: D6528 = 0.009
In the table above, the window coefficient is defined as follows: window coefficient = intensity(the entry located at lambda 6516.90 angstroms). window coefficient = 14.3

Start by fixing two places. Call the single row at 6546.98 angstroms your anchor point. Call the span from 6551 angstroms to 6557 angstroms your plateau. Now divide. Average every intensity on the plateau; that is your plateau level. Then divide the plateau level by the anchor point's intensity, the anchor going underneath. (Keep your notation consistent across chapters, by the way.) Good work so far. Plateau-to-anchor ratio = 0.978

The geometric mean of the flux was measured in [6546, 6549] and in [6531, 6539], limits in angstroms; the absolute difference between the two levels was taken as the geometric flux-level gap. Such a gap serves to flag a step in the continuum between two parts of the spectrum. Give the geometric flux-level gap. 0.21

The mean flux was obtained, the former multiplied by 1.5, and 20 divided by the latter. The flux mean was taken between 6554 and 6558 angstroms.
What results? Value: 0.996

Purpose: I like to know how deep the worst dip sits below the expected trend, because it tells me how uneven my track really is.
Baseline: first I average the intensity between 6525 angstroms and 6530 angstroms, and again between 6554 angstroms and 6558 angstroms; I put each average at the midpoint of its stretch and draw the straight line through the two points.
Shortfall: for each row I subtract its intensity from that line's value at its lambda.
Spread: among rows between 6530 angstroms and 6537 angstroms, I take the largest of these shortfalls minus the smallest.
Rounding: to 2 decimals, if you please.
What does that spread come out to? 0.12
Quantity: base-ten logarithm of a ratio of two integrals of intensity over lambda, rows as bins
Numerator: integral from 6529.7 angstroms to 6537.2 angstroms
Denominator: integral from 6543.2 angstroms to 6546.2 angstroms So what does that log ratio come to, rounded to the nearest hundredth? 0.40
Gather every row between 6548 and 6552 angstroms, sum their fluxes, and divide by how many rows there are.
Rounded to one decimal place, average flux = 13.8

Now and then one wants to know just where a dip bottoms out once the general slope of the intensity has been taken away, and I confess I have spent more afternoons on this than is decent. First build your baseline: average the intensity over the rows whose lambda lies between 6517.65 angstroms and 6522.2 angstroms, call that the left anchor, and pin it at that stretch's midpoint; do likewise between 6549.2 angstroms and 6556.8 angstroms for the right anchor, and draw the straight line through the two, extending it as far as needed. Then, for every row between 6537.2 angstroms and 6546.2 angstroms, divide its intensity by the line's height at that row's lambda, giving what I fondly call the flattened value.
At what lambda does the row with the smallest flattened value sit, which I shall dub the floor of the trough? 6537.94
